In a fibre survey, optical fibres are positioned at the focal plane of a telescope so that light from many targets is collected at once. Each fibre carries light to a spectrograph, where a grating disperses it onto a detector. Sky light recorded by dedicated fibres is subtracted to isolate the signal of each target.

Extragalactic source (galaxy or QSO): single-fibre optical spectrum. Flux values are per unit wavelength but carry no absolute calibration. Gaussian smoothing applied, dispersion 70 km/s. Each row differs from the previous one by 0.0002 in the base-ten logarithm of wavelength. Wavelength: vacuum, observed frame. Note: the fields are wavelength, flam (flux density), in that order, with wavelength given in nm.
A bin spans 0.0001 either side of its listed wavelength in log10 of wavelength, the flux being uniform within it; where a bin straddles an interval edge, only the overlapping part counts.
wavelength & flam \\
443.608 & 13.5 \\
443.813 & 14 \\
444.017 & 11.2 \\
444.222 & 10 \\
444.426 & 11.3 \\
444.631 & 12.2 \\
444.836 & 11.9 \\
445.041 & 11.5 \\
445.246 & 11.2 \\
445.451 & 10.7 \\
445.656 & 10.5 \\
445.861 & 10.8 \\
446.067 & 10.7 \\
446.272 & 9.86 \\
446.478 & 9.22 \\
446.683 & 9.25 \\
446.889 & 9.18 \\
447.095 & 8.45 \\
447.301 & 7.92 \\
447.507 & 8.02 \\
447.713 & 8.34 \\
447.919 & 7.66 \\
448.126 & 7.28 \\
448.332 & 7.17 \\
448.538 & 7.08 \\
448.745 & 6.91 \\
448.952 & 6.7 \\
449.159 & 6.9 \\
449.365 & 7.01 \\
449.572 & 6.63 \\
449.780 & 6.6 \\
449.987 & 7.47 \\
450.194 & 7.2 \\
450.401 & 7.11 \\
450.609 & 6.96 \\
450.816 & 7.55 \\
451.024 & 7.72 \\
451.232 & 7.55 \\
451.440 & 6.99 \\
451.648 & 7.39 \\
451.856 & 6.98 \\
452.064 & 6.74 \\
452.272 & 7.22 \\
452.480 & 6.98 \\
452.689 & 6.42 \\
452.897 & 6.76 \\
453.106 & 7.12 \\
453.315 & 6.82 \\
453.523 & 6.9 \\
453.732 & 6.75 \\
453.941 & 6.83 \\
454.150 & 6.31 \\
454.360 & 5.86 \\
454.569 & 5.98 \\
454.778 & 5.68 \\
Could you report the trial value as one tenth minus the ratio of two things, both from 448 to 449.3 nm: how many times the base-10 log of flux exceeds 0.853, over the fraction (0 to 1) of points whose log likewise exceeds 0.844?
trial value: -3.9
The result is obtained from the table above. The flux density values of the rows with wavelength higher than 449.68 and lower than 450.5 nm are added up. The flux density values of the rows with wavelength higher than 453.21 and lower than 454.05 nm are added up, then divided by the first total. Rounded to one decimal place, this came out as 1.0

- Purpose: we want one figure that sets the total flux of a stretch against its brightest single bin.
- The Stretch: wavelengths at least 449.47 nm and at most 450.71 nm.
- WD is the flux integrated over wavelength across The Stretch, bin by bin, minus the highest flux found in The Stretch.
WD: 1.2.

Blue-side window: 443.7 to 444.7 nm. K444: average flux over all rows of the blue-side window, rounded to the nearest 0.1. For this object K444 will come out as 11.7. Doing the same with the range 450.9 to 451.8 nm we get 7.4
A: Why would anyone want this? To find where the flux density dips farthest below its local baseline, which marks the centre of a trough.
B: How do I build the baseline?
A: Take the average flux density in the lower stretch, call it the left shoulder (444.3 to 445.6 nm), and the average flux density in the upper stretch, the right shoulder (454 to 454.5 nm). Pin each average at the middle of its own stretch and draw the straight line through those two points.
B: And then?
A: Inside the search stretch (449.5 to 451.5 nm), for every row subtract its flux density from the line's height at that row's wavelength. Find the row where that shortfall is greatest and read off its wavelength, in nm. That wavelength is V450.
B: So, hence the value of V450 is 449.572 nm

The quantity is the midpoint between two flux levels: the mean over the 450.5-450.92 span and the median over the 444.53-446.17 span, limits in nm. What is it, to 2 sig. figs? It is 9.1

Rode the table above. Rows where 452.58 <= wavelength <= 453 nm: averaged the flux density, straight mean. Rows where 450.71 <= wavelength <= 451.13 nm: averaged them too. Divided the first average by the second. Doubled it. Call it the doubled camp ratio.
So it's 1.73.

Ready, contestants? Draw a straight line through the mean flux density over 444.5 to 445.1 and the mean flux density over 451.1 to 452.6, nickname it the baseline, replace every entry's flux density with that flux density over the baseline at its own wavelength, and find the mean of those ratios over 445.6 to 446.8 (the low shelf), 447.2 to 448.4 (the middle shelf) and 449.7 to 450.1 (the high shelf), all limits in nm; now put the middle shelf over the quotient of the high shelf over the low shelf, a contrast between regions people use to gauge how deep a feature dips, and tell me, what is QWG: 0.86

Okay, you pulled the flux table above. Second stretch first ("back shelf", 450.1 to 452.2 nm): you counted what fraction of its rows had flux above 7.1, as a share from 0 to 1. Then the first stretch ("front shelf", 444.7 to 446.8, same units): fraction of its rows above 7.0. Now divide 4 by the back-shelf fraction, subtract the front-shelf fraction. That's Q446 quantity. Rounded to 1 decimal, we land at 5.7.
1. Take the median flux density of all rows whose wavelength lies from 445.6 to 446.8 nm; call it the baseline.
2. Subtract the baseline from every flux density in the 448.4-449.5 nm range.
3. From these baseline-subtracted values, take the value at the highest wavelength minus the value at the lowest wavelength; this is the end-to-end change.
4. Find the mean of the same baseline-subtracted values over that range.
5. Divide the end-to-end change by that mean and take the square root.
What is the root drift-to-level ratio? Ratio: 0.15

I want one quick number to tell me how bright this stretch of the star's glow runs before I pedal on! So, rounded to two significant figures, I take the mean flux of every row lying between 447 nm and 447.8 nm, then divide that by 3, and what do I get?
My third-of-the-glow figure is 2.7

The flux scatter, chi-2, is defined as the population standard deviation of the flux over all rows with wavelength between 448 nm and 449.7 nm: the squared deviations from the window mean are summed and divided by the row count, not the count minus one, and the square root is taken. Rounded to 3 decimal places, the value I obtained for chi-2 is 0.208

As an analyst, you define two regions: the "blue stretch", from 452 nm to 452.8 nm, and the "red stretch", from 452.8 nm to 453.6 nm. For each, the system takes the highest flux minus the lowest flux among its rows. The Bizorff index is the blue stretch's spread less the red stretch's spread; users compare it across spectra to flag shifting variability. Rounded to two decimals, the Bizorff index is 0.44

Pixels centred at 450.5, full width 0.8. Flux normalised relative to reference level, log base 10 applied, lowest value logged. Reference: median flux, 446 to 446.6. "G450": -0.15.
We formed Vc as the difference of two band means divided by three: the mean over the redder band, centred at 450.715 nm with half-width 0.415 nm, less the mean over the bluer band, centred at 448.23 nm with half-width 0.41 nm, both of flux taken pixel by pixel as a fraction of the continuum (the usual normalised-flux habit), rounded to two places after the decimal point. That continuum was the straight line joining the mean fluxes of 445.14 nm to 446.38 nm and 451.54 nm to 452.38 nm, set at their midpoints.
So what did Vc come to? 0.05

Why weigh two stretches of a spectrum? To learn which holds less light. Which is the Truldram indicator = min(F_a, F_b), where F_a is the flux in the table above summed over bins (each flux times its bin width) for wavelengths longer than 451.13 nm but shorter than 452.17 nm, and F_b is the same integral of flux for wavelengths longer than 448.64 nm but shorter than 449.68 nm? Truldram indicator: 7.1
